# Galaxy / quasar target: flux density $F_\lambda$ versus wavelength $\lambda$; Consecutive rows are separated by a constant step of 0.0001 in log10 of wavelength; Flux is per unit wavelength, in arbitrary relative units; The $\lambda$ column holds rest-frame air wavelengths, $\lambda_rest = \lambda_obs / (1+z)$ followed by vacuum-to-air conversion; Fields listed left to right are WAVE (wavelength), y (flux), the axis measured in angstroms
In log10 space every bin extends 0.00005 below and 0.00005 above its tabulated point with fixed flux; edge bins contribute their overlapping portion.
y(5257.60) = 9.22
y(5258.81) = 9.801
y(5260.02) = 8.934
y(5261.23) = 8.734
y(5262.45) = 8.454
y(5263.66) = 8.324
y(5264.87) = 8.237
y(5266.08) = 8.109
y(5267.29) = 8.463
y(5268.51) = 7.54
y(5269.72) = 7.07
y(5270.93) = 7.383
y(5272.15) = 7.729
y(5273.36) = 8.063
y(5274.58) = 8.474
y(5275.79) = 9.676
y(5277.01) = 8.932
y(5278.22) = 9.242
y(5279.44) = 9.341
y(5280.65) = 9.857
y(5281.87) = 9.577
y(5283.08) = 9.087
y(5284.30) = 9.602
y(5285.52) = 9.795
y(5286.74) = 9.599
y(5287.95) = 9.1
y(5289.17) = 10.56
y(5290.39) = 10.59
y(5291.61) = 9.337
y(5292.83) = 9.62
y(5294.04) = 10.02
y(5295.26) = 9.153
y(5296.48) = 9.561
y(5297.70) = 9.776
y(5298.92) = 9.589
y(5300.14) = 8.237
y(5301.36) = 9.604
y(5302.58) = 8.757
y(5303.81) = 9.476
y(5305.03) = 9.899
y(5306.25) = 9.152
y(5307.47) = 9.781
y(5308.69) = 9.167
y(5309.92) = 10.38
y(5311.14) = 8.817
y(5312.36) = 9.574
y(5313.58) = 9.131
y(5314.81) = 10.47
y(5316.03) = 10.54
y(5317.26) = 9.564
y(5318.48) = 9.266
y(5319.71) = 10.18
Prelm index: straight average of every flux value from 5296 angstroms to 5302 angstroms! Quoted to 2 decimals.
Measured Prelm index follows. 9.35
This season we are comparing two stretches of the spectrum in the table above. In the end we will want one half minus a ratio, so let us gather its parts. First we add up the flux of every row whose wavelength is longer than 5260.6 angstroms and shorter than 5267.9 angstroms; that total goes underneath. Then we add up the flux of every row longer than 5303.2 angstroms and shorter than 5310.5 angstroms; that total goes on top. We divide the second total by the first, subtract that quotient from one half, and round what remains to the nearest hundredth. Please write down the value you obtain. -0.65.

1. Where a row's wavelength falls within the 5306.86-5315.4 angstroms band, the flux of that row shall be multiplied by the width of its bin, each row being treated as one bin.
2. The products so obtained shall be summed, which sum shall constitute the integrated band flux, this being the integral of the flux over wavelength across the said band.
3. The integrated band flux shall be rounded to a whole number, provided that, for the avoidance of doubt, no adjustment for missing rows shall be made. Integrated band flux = 82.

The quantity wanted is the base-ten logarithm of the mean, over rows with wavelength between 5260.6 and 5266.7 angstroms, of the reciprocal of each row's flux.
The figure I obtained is -0.923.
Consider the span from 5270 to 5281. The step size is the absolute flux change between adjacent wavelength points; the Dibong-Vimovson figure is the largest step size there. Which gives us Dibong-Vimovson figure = 1.2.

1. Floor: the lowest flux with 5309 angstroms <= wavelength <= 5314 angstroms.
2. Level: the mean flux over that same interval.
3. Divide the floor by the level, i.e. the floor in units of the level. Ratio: 0.931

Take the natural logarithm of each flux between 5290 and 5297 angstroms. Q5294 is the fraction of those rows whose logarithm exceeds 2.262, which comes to 0.50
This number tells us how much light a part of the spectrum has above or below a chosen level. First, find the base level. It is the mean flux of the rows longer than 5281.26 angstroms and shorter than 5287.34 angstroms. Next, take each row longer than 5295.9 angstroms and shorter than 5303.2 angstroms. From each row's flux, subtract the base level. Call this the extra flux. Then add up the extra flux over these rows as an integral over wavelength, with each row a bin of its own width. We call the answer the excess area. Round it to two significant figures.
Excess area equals -2.0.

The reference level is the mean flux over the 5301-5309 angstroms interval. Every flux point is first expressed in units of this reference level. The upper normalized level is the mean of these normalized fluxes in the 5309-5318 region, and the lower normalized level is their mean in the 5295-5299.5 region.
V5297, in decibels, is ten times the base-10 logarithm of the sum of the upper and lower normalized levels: 3.12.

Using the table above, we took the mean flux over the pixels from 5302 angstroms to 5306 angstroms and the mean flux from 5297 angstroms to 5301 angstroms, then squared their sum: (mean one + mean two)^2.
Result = 345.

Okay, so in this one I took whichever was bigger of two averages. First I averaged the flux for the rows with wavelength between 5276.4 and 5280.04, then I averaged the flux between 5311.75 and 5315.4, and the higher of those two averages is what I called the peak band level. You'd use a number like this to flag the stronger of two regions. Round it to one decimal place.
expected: 9.7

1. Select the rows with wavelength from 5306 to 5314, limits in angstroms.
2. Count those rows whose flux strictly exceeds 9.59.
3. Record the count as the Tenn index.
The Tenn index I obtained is 2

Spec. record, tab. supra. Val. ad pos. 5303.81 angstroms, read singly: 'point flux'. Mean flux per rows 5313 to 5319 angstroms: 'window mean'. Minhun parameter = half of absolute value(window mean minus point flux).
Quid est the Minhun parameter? 0.16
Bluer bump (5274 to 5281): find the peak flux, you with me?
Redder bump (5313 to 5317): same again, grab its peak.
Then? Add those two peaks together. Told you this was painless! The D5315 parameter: 20.4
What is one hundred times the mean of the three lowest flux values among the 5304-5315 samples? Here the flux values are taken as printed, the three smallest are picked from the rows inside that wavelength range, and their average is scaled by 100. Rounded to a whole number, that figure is 903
